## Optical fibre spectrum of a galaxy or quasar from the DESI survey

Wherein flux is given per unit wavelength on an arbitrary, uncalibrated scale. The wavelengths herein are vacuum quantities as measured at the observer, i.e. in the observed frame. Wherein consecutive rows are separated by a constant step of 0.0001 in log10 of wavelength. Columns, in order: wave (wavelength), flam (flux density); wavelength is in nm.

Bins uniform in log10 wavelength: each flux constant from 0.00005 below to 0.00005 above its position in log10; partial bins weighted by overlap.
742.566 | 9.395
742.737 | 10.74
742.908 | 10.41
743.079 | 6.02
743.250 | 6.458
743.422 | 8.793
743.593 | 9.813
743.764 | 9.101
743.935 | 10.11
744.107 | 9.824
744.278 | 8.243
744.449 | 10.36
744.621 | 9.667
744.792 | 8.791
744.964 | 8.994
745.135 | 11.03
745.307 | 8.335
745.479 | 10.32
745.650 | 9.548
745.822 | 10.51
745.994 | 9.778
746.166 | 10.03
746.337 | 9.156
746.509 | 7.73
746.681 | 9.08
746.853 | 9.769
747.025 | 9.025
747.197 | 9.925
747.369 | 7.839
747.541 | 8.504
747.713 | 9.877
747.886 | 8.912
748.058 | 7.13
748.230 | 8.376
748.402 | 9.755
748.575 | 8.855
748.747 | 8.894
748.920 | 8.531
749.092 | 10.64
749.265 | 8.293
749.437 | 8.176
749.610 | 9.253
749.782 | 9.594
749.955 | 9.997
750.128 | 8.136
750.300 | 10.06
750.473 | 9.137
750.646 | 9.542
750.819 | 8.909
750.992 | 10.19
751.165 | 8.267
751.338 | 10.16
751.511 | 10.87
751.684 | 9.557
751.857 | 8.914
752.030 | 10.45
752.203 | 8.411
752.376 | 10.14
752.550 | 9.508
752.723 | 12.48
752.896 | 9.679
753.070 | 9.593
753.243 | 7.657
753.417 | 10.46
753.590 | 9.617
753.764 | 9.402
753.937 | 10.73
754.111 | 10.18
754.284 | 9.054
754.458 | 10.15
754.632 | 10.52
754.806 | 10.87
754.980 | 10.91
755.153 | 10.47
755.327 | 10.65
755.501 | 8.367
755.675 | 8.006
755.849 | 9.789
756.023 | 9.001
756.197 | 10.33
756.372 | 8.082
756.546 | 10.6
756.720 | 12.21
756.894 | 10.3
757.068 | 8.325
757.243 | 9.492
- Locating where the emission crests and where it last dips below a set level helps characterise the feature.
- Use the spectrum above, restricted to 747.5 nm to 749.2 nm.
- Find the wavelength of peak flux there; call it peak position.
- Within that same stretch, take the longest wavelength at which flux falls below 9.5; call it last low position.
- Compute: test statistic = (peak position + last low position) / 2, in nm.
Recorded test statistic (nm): 749.01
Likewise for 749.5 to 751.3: 751.08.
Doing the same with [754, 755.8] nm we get 755.33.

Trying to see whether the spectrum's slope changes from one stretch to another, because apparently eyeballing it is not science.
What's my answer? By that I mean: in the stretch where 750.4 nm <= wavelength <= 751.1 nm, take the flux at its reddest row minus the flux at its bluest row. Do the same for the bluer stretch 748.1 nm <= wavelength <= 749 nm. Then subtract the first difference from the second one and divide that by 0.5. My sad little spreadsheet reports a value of -2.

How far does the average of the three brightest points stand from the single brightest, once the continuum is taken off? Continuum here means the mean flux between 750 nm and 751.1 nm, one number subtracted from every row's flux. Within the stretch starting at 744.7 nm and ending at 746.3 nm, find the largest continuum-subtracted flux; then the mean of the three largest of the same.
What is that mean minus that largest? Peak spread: -0.41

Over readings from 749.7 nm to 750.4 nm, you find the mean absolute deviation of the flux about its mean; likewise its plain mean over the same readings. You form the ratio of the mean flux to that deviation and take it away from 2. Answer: -12.4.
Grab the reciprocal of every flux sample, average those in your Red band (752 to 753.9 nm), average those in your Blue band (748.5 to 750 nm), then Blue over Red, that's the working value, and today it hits 1.06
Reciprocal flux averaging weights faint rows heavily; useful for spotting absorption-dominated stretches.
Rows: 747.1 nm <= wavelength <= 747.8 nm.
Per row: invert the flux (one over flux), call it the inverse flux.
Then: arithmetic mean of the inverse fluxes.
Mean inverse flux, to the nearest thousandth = 0.112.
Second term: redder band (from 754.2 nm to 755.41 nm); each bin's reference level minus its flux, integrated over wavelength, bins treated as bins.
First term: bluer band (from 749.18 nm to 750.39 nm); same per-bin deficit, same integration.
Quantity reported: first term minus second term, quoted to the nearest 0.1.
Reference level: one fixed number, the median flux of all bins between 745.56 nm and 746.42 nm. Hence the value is 1.6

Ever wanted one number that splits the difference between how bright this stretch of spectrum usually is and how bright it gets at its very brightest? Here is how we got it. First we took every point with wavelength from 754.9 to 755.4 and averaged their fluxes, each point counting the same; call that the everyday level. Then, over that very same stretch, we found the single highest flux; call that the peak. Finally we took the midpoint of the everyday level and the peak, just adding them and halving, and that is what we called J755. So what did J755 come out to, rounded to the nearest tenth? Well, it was 10.8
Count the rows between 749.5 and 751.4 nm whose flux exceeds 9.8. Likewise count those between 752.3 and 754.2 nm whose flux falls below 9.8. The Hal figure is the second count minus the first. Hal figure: 2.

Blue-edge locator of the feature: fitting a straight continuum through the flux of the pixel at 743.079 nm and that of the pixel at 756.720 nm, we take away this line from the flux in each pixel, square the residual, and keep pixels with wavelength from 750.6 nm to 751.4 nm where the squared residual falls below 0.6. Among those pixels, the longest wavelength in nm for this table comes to 751.338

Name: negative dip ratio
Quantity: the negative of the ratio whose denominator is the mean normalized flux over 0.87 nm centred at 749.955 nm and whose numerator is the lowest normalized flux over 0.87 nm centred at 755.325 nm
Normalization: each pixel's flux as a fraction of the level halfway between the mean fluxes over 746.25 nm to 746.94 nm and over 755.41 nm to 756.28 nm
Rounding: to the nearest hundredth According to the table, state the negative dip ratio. -0.85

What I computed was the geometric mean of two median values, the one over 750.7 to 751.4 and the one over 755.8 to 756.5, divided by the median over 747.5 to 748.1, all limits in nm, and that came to 1.09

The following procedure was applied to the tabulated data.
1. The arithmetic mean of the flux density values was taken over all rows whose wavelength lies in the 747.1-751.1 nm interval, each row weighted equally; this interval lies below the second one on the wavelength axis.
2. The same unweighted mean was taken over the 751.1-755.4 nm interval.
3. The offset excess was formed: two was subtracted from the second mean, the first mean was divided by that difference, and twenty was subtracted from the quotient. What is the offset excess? -18.9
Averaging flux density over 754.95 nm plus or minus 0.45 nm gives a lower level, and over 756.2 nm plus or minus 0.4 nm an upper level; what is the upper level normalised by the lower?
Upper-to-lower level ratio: 0.89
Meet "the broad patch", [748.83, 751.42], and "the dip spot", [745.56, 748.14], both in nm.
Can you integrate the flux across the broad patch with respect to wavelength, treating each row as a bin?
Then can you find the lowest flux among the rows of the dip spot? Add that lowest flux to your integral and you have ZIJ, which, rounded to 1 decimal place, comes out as 31.1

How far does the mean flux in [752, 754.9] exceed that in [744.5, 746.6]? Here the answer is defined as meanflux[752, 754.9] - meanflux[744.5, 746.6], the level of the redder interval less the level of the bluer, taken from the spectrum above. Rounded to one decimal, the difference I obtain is 0.4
